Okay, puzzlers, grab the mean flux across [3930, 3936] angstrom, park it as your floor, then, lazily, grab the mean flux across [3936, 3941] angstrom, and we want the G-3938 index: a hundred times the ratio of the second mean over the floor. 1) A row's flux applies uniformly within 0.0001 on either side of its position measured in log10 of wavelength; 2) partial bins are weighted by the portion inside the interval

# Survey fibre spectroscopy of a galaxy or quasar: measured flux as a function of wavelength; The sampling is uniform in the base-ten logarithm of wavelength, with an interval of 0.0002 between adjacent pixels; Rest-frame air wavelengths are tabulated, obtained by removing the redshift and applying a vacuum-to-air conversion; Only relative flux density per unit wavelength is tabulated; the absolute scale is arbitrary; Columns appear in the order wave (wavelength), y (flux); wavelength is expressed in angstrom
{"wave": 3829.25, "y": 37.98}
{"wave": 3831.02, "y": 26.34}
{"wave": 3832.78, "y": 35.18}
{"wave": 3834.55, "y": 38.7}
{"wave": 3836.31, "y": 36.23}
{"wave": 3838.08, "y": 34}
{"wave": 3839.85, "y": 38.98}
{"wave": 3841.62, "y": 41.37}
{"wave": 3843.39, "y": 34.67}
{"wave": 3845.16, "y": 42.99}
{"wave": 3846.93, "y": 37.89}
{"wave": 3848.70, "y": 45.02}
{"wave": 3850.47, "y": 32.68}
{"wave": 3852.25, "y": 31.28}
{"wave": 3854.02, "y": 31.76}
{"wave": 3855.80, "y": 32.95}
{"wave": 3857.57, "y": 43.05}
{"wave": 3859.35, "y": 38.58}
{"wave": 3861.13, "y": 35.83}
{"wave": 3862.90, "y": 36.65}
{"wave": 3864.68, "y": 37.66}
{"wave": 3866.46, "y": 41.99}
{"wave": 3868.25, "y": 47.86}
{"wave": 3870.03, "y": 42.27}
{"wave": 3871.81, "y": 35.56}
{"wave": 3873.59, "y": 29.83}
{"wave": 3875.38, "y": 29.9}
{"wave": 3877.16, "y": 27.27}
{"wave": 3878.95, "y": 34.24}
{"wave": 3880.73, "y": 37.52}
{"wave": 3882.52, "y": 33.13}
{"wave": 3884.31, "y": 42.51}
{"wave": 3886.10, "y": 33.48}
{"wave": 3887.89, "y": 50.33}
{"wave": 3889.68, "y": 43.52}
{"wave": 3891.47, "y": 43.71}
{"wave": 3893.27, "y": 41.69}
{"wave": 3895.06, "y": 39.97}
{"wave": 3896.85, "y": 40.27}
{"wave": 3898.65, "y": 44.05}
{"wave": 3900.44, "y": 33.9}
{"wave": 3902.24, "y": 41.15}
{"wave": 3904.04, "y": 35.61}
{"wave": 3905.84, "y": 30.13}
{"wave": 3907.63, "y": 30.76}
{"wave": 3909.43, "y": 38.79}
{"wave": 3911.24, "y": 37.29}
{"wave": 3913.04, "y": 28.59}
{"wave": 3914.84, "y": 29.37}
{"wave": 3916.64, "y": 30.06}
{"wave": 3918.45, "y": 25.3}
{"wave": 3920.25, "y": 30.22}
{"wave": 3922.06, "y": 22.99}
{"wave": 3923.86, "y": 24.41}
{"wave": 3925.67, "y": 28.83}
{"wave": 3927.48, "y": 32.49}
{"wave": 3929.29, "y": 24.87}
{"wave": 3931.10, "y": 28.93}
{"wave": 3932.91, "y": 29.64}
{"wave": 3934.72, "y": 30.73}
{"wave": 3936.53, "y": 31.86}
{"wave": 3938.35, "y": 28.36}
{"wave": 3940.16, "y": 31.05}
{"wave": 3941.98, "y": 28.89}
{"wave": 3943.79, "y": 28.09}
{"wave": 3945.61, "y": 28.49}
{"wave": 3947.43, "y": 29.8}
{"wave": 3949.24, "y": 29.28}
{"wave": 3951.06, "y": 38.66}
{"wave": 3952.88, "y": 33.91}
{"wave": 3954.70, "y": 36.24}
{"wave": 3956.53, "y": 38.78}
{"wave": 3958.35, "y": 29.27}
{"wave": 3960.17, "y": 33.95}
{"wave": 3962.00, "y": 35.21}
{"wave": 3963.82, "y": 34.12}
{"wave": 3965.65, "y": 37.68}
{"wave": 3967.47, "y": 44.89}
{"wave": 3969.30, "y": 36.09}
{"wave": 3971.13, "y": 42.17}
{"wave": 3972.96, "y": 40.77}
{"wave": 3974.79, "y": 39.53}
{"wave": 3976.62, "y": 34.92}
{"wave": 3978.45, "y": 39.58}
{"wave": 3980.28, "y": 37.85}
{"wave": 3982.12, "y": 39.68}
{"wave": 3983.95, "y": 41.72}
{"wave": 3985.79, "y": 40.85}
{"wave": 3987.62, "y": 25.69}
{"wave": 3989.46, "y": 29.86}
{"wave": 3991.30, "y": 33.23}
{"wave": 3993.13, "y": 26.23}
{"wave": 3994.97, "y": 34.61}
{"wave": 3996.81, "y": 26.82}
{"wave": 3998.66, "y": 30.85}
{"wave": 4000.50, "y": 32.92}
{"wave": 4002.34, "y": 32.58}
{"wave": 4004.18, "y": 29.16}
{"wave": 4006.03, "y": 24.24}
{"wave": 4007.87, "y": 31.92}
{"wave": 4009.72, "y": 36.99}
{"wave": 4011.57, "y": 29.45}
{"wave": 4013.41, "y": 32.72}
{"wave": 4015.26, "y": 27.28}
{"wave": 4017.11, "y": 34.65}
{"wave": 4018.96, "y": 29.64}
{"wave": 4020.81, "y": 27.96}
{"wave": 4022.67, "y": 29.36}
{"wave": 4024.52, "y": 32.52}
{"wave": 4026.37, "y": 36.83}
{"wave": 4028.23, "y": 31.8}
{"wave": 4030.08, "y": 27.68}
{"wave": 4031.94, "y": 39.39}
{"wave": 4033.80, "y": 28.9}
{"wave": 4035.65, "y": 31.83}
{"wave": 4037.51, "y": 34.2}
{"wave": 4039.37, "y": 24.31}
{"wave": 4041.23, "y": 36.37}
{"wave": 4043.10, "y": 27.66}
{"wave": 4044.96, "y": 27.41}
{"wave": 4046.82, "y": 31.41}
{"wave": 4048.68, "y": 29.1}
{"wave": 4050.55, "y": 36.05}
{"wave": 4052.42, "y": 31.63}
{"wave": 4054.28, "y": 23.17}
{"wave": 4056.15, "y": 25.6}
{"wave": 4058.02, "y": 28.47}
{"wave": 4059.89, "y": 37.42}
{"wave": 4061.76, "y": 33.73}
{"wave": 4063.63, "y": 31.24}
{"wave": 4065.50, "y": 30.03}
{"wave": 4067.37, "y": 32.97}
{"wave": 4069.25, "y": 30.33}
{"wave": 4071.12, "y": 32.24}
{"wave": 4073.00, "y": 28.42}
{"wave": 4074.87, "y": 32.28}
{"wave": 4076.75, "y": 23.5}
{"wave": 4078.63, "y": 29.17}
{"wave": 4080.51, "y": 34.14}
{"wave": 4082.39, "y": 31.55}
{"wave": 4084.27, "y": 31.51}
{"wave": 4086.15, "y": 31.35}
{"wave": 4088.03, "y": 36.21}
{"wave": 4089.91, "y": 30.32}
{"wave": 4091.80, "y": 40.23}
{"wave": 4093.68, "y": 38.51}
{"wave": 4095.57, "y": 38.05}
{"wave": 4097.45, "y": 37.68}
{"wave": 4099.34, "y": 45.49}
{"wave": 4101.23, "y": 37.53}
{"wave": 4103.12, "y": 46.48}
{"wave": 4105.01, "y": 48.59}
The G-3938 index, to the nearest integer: 102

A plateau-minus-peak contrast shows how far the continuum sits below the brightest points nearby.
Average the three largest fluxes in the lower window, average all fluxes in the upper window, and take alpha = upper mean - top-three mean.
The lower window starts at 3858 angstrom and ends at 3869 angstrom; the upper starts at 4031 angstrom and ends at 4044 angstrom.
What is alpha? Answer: -11.0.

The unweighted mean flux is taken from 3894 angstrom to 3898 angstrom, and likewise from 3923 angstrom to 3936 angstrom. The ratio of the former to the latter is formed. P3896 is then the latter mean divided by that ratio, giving 20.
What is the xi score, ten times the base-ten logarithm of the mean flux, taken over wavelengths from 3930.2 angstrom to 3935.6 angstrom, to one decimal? 14.7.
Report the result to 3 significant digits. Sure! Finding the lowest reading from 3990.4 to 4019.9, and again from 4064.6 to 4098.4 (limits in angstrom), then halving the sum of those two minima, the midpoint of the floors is 23.9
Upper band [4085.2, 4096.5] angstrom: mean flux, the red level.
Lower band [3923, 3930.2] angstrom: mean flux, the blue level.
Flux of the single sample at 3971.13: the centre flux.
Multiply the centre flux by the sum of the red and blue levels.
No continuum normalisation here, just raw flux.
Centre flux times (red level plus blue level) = 2675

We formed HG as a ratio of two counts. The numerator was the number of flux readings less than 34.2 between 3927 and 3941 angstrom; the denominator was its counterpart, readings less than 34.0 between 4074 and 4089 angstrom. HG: 1.33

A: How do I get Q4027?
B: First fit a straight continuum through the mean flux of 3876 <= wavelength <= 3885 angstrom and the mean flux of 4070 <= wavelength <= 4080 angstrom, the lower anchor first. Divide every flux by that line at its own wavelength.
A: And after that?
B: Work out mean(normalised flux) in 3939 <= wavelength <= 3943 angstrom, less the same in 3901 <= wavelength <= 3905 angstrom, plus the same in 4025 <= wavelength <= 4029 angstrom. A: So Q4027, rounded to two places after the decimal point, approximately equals 0.91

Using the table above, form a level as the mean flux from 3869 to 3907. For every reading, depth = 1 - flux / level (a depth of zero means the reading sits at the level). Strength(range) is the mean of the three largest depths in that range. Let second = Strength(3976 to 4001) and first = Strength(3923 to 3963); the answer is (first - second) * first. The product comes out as 0.004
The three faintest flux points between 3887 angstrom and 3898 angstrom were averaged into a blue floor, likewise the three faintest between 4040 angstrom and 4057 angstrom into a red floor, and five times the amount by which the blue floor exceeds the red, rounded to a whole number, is 76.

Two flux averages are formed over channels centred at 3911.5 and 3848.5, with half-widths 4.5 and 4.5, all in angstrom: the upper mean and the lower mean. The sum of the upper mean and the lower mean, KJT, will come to 70.9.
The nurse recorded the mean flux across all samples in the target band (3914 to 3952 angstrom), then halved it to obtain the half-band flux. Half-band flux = 14.6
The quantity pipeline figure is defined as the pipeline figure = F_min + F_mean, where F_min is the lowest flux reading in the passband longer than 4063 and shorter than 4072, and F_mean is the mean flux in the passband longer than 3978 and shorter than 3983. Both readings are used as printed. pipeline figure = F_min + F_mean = 69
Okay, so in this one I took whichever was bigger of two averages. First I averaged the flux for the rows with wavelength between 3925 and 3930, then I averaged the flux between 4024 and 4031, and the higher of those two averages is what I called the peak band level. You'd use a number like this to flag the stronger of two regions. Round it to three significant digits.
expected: 32.2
